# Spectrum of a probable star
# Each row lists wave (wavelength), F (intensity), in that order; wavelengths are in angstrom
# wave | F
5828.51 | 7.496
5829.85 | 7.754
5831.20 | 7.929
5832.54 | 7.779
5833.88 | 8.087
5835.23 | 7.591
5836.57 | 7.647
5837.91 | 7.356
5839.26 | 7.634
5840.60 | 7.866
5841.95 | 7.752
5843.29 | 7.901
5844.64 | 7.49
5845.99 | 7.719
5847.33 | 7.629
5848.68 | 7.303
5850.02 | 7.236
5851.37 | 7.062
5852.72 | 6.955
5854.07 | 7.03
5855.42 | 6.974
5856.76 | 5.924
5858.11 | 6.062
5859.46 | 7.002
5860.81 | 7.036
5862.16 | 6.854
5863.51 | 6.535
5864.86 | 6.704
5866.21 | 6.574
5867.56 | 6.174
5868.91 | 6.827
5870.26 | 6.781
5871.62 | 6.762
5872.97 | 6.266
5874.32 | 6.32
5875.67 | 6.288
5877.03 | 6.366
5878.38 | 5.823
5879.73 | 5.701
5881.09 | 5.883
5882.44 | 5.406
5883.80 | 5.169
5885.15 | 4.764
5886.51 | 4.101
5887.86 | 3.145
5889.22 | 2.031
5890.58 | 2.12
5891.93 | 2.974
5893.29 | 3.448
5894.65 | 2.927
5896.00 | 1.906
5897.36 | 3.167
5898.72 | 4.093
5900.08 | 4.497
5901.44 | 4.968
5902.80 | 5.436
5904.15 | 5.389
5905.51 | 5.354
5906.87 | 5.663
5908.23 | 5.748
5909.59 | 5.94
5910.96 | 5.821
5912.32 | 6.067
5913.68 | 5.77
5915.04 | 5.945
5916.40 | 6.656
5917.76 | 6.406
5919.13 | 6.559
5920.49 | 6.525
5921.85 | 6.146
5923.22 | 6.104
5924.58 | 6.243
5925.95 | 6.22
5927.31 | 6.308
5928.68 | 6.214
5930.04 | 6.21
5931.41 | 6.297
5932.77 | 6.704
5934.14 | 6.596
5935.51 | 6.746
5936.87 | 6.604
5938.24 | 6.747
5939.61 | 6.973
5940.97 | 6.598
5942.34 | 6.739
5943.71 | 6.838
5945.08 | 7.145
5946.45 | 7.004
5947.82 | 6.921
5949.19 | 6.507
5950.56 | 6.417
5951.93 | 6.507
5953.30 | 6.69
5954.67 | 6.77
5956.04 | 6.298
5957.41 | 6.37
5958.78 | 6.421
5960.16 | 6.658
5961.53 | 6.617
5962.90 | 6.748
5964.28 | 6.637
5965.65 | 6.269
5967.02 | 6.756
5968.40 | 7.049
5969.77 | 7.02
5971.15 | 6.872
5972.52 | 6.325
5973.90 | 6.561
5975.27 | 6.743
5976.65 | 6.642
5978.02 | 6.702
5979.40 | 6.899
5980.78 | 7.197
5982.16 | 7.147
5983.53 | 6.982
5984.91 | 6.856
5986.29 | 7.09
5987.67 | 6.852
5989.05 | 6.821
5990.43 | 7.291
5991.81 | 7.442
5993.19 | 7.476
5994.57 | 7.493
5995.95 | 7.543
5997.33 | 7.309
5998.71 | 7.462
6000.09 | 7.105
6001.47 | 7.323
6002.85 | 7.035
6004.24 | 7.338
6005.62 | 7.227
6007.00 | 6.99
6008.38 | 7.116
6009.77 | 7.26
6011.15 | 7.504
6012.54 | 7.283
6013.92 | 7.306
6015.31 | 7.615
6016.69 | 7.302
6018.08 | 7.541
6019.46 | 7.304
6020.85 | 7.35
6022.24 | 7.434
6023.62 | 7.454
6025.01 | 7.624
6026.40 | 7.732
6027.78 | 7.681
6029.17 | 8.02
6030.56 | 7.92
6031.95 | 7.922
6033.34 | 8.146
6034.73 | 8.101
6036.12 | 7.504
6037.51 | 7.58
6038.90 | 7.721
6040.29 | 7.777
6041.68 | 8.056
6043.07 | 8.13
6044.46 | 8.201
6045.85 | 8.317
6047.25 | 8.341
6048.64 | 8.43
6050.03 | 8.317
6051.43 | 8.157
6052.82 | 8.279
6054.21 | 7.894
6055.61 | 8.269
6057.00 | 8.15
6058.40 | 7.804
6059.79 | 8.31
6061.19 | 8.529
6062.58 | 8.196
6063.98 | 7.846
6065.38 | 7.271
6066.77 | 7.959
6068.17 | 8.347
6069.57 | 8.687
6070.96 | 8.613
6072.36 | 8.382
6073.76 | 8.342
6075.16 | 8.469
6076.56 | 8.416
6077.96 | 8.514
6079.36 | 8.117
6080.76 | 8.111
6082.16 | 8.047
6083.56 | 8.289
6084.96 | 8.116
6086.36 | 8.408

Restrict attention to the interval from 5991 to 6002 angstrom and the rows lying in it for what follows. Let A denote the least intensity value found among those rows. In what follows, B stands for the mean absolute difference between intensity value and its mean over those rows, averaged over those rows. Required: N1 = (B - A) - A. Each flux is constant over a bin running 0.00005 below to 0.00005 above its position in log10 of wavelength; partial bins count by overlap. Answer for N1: -14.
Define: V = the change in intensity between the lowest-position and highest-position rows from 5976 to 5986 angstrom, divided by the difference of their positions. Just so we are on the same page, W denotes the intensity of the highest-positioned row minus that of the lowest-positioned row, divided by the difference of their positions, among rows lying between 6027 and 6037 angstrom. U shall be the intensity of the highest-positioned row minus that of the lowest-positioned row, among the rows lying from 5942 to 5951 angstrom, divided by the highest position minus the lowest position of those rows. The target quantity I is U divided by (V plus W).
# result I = -8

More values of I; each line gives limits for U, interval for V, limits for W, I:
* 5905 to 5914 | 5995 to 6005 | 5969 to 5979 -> -1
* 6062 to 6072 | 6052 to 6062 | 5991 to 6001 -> -5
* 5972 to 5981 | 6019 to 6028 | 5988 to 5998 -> 1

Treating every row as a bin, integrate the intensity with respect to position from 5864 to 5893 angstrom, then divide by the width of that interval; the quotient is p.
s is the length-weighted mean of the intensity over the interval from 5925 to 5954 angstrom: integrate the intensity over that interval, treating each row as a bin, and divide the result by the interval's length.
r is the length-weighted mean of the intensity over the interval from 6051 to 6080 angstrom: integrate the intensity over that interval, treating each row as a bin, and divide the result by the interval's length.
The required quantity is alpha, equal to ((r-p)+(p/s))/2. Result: 1.9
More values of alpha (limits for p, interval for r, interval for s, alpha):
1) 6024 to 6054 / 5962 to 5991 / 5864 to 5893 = 0.2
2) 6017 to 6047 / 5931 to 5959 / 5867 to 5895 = 0.2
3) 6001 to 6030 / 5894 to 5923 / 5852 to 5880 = -0.5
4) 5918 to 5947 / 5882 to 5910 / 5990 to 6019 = -0.7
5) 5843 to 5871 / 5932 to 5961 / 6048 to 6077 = 0.3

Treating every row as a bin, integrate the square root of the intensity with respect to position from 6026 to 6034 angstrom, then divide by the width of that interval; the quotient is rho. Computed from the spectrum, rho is 2.81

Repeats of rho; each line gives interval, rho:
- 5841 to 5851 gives 2.75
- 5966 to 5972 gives 2.62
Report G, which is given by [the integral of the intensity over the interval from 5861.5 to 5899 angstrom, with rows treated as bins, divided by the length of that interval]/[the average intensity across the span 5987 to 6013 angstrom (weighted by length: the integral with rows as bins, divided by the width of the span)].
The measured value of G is 0.70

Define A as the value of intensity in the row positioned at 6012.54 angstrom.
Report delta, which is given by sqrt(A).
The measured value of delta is 2.70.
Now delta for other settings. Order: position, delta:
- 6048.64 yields 2.90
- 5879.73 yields 2.39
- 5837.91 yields 2.71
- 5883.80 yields 2.27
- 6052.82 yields 2.88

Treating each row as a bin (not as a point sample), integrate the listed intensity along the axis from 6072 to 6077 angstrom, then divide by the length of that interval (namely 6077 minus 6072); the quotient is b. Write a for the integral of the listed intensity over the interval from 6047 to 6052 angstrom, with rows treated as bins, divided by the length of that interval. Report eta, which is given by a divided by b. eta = 0.99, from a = 8.3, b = 8.4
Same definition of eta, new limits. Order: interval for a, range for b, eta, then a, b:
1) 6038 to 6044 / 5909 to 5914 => 1.34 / 7.9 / 5.9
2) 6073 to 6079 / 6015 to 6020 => 1.13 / 8.4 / 7.4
